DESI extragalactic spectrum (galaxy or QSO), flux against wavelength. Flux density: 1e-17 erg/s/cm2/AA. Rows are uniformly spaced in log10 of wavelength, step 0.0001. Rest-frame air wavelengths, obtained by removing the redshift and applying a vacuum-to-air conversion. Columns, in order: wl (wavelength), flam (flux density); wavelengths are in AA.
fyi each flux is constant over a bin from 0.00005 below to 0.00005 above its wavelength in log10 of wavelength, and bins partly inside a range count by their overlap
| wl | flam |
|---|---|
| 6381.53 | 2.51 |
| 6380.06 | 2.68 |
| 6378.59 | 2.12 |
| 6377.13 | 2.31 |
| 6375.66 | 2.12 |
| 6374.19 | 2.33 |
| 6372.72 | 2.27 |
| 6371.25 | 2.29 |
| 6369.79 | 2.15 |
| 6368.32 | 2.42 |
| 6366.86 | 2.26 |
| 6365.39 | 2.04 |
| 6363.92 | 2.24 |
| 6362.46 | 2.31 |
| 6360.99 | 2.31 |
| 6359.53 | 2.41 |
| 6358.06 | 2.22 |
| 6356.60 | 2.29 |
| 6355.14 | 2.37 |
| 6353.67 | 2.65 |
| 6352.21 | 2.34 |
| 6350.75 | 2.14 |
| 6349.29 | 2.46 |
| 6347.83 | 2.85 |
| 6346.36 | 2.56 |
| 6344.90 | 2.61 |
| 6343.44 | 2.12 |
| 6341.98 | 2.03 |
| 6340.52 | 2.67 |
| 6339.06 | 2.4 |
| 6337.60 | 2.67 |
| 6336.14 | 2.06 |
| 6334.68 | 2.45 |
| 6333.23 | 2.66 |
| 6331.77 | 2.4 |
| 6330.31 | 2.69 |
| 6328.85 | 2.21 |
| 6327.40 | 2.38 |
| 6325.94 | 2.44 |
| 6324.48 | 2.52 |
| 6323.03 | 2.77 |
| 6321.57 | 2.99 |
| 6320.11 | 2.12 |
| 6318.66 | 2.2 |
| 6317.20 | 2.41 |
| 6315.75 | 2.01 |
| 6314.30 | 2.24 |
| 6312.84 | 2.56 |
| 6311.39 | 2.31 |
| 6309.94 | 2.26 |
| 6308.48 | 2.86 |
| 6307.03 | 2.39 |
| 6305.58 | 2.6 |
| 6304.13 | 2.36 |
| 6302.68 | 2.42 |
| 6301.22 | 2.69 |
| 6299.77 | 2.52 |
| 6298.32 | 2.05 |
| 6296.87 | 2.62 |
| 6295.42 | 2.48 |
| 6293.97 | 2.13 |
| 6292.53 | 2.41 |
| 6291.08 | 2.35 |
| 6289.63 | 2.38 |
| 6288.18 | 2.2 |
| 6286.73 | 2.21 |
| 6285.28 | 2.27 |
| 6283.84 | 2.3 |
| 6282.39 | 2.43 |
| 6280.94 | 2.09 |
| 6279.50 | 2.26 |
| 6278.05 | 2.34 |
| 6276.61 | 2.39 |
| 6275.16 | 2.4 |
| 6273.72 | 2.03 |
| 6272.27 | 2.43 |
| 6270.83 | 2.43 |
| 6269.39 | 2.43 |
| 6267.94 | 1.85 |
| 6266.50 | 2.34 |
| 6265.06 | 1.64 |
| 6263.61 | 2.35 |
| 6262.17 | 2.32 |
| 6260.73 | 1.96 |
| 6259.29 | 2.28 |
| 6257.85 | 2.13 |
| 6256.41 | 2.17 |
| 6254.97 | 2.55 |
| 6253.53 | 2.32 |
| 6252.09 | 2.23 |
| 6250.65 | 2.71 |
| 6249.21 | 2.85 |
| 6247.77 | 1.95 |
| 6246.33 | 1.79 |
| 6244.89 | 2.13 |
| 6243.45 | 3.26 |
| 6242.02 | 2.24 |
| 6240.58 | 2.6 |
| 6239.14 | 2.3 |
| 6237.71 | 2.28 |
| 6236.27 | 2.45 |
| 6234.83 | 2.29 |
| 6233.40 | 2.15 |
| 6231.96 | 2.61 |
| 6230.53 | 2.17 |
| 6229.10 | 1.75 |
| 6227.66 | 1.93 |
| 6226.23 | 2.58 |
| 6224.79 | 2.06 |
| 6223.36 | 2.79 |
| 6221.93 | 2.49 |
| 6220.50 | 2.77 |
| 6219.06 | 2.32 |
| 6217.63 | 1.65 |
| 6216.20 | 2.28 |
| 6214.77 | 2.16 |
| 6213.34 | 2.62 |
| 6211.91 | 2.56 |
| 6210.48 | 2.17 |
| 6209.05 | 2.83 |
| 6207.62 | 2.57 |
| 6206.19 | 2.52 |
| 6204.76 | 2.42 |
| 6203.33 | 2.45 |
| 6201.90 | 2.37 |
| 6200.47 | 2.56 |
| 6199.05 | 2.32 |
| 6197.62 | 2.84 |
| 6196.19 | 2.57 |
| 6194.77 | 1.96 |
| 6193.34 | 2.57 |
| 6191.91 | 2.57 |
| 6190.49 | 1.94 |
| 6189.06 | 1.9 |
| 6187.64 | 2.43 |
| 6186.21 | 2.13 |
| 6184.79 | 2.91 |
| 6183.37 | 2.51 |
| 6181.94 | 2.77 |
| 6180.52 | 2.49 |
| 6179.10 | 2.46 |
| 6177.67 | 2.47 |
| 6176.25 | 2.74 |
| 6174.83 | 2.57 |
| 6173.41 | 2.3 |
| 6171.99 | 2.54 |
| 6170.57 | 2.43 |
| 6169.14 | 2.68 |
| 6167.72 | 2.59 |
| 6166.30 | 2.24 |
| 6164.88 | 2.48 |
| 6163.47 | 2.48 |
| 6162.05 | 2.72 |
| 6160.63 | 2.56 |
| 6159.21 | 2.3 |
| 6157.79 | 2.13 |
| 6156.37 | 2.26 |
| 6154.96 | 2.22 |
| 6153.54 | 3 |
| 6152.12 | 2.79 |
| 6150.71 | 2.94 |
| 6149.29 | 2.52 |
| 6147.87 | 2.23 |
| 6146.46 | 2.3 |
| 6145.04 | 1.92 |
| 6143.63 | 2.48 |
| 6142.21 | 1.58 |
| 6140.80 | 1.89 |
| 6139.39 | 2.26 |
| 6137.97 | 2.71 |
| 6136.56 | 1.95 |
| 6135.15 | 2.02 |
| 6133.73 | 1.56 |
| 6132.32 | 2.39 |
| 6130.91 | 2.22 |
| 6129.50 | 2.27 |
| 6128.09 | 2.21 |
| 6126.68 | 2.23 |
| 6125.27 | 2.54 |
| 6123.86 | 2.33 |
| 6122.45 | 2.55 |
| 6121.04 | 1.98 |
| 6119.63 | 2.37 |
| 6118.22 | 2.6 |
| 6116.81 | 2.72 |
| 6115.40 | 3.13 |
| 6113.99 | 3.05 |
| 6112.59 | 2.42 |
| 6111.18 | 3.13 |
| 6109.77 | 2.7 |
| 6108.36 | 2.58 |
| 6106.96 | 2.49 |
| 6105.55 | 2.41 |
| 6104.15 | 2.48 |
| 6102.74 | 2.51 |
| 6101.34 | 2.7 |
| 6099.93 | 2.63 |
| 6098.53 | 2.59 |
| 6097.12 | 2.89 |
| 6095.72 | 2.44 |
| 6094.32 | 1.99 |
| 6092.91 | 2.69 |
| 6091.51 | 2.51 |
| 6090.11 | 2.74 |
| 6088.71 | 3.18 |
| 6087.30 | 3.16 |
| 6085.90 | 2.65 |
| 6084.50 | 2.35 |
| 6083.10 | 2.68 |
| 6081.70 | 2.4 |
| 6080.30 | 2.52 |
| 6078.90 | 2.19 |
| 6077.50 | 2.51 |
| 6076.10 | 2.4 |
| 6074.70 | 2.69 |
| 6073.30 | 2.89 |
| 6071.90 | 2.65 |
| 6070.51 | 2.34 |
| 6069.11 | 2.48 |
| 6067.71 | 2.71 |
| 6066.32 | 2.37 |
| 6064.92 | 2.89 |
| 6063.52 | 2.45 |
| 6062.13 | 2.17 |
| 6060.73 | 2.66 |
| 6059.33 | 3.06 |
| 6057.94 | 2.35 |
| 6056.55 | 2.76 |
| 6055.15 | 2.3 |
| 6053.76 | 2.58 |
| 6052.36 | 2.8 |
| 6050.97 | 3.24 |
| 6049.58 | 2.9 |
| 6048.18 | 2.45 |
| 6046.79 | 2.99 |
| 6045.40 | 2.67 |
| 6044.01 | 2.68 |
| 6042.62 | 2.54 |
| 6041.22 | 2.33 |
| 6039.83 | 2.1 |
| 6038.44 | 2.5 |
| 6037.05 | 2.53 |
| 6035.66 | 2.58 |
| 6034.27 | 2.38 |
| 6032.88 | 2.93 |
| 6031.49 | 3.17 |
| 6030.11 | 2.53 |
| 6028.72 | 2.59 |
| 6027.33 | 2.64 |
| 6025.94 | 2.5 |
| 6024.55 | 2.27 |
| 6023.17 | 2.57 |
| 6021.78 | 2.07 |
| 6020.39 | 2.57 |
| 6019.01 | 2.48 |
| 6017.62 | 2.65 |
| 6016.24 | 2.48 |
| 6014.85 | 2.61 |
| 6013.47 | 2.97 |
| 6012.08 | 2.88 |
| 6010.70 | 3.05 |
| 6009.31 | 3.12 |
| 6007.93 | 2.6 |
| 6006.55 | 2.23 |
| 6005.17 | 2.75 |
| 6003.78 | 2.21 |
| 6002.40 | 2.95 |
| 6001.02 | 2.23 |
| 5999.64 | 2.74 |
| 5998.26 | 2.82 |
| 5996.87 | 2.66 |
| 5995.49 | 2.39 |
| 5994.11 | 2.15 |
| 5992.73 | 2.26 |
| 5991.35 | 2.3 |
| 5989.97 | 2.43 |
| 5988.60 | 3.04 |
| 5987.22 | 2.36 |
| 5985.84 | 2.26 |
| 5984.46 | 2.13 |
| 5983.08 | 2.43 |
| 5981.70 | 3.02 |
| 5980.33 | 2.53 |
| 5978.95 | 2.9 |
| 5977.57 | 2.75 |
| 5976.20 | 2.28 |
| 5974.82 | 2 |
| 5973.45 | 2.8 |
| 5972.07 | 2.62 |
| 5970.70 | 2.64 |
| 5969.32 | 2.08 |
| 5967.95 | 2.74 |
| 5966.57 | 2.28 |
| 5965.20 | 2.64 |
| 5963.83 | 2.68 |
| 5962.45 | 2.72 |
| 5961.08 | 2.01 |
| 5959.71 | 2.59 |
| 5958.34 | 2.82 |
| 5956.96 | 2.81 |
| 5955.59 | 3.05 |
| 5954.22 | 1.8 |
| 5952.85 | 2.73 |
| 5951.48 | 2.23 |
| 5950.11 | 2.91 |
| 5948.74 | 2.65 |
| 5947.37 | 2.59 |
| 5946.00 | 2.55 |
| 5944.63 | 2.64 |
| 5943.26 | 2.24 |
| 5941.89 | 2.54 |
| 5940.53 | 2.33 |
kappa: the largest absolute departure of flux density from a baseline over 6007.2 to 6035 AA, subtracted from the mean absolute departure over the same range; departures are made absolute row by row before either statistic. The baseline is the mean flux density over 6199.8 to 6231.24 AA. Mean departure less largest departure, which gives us -0.48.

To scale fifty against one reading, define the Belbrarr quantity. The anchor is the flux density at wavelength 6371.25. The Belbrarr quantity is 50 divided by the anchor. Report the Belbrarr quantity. 21.8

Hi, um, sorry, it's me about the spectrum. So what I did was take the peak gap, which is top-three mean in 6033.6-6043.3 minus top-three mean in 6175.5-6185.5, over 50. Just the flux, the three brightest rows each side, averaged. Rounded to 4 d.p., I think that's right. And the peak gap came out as -0.0051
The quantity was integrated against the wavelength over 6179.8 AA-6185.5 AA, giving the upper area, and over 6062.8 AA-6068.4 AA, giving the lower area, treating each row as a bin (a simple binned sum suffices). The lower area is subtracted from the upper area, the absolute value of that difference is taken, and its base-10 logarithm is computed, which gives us -0.19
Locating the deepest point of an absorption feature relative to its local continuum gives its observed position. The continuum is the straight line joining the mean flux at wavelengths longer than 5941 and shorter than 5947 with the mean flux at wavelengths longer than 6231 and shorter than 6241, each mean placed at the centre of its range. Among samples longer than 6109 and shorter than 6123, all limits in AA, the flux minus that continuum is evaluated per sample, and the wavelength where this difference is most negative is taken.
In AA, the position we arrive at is 6121.04 AA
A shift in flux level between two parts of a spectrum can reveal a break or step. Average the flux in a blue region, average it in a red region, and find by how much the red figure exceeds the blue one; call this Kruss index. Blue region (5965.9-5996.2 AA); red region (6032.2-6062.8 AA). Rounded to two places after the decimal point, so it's 0.14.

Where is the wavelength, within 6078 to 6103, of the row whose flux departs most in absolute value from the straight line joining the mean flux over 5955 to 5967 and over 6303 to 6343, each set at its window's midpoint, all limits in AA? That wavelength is 6088.71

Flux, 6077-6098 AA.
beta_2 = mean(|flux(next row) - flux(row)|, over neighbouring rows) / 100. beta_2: 0.0033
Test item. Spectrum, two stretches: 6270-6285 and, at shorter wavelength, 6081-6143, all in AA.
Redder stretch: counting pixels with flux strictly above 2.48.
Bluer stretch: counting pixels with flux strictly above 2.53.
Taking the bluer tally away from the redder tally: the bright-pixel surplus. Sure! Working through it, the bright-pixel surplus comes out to -20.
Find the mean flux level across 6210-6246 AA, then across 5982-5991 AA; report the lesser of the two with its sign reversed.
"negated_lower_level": -2.34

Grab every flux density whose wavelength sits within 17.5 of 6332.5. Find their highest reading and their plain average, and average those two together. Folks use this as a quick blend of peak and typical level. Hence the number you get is 2.72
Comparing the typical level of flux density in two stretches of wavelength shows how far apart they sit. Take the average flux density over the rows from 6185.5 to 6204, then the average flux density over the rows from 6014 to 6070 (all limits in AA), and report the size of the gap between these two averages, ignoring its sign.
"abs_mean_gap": 0.23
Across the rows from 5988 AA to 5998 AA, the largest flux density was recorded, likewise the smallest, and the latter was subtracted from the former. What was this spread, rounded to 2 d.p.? 0.89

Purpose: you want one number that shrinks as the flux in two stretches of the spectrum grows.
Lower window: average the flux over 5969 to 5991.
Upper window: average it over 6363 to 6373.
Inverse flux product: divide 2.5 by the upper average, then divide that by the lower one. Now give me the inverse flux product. 0.44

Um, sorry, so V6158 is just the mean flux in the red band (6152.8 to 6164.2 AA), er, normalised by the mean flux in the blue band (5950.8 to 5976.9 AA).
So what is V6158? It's 0.98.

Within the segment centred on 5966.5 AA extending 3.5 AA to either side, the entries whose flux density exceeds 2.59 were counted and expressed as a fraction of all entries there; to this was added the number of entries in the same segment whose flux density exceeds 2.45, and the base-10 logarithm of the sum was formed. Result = 0.56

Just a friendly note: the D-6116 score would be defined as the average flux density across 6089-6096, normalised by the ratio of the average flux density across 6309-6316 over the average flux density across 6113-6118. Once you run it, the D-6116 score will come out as 3.2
